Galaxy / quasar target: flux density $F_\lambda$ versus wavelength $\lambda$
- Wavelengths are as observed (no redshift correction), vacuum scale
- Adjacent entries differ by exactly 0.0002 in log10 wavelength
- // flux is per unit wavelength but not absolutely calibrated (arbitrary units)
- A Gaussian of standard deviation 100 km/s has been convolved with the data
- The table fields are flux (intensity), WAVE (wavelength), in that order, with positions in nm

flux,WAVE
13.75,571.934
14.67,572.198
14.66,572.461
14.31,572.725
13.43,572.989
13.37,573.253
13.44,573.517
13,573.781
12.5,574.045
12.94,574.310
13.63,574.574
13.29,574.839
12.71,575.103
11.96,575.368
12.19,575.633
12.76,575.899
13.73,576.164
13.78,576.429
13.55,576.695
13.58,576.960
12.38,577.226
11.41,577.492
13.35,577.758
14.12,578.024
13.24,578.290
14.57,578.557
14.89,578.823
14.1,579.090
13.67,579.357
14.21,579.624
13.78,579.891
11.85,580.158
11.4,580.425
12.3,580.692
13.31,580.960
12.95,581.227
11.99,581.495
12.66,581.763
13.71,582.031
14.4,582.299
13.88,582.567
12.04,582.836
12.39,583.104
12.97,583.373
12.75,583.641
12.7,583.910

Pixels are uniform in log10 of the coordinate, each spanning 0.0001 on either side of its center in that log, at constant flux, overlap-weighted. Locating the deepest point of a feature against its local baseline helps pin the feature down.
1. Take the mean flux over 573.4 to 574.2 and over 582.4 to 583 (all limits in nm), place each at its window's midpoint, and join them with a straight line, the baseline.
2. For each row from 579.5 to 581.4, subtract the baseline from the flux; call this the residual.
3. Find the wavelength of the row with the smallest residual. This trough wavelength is 580.425 nm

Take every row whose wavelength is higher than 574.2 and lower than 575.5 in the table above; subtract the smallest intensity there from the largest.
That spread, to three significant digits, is 1.67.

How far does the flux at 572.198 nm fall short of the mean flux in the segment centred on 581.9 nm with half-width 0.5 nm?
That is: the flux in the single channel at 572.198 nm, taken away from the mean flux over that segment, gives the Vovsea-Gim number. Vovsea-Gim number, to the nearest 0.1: -1.5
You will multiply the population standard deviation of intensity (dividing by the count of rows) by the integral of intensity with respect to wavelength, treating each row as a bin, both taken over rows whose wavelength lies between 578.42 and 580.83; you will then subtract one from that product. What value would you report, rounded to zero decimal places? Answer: 37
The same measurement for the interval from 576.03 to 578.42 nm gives 24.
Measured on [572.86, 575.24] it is 10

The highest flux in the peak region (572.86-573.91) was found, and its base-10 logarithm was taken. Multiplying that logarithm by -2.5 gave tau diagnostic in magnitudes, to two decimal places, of -2.82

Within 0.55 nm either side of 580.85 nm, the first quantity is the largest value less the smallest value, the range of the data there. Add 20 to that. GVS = 21.9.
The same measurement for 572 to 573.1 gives 21.2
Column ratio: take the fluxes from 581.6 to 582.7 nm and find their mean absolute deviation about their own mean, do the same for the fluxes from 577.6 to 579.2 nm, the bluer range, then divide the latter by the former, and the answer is 1.00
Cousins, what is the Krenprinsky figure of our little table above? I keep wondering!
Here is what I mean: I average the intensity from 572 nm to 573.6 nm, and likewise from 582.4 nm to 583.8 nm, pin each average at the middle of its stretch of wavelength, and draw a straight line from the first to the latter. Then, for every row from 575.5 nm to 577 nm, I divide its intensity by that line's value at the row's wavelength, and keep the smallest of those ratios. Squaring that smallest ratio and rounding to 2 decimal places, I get 0.80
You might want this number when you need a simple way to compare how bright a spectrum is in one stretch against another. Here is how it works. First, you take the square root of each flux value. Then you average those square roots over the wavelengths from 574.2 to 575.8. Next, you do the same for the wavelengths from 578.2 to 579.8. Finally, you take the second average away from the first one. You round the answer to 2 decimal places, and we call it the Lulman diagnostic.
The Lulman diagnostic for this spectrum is -0.18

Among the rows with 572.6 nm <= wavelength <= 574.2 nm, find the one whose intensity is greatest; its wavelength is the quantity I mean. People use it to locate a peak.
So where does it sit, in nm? 572.725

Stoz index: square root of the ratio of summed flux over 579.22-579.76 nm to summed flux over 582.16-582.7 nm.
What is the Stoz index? 0.993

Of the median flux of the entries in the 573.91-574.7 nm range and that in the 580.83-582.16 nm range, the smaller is 12.9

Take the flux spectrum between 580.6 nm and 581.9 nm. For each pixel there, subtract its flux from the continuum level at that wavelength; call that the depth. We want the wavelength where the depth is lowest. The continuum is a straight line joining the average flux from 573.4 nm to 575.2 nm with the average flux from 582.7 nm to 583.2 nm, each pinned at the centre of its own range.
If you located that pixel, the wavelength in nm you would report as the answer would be 580.960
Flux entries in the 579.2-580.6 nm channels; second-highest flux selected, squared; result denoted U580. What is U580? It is 190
